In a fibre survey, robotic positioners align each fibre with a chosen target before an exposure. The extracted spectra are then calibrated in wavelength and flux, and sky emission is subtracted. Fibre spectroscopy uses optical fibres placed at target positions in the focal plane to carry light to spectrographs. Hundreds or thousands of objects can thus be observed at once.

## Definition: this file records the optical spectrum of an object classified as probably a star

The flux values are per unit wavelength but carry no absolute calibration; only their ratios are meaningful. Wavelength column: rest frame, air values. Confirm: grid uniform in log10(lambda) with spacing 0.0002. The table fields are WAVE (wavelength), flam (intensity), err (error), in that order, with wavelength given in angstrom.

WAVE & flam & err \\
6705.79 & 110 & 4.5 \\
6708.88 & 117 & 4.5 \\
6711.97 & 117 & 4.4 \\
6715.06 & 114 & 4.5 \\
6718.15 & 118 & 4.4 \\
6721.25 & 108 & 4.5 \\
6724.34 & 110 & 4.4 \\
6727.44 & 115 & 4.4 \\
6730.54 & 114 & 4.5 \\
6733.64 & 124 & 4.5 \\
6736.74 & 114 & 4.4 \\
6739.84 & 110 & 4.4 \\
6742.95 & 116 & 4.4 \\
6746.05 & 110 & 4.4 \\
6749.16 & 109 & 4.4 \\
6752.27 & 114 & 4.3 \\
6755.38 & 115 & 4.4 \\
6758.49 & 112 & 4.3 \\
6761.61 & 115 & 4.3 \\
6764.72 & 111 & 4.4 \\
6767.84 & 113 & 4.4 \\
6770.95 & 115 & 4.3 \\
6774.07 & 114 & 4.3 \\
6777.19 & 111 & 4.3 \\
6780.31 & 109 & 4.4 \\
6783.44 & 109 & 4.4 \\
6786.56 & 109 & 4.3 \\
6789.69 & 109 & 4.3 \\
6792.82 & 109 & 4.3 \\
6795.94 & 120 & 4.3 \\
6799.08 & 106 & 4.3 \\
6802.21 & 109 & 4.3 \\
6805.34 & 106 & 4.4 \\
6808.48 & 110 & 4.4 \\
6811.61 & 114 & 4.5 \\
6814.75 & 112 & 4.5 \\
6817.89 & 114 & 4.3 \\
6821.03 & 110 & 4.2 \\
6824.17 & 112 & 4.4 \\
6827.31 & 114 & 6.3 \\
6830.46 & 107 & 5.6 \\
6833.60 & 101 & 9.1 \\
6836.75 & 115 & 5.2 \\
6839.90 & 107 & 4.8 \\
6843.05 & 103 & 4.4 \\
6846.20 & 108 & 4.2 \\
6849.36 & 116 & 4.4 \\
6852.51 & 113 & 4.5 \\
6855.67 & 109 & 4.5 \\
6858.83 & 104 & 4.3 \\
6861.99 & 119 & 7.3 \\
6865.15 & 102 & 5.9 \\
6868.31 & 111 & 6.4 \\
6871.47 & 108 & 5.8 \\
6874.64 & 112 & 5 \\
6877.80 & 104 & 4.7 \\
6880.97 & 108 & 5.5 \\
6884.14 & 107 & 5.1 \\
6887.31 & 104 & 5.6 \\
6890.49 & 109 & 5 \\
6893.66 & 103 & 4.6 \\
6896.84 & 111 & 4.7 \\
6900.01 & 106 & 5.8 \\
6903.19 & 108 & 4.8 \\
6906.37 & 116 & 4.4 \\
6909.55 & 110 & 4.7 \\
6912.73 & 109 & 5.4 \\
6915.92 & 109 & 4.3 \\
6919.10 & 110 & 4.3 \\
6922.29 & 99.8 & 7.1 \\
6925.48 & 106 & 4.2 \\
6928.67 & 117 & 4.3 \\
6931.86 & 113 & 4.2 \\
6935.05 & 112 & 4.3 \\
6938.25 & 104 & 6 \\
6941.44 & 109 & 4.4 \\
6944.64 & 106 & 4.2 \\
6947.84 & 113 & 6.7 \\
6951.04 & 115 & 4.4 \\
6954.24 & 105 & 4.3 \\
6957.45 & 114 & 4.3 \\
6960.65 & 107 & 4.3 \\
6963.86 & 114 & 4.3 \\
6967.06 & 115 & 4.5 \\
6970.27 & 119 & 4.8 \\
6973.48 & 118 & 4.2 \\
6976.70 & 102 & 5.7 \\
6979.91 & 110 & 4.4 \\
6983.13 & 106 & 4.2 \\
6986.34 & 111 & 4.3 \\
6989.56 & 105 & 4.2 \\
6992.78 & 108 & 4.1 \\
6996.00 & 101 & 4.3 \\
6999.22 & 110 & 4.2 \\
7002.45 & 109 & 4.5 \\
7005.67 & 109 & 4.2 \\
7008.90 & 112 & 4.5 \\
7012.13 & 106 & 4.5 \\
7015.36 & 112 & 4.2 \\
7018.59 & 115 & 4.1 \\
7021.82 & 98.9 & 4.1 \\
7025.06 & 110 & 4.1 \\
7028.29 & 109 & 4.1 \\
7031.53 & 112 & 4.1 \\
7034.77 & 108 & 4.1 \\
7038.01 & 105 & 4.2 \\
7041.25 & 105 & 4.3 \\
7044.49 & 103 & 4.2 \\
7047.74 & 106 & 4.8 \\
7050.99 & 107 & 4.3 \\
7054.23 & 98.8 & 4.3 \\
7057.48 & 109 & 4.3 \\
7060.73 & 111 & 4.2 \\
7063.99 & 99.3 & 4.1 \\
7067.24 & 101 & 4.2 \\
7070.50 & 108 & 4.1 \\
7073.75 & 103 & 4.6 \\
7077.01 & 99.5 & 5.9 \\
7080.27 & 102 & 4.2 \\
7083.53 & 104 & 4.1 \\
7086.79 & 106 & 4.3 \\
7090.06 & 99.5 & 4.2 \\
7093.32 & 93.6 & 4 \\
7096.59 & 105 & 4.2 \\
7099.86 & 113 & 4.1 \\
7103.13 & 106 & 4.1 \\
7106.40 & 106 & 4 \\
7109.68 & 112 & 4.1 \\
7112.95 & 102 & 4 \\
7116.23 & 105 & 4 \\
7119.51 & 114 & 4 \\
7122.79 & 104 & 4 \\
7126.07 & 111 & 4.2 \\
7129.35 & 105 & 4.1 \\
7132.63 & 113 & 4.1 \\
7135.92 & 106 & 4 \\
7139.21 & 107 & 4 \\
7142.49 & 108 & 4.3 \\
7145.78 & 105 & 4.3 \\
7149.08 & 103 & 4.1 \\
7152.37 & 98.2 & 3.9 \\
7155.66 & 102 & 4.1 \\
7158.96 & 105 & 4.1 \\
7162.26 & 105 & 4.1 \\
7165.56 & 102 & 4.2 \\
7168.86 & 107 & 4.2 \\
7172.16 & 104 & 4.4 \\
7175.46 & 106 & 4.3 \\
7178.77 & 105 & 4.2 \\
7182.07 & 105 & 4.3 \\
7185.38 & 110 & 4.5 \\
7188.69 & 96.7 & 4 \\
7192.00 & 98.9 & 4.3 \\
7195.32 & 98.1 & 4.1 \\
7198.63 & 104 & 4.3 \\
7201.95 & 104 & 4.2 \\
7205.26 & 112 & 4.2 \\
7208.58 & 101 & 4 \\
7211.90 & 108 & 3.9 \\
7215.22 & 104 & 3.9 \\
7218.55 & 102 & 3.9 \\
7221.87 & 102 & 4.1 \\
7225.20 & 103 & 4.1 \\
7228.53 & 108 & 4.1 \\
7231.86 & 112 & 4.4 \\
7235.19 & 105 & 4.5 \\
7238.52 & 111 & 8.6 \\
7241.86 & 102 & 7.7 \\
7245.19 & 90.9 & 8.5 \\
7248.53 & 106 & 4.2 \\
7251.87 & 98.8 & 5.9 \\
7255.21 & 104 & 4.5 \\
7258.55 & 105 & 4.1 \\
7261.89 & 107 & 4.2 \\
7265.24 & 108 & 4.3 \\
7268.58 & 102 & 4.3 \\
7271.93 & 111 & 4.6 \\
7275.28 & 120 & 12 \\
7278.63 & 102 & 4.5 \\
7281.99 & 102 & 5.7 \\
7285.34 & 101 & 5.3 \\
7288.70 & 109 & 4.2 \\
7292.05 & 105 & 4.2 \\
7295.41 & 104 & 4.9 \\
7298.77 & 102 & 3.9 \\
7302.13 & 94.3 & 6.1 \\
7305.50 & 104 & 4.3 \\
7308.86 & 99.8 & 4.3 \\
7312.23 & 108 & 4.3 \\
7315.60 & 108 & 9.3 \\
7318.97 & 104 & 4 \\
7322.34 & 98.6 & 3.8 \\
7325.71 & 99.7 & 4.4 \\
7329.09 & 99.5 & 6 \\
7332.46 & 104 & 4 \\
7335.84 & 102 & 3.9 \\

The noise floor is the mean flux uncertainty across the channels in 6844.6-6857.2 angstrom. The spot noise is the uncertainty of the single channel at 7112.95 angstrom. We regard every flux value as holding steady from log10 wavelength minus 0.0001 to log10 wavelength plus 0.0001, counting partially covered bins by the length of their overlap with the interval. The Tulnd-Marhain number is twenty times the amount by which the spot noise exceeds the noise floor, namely -8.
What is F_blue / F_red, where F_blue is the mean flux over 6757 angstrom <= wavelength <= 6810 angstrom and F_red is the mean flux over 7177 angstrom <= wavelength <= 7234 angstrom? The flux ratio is 1.064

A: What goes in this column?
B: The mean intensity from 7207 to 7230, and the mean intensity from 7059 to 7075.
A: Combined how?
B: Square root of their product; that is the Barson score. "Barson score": 104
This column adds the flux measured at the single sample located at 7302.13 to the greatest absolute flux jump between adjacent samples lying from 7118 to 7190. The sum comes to 108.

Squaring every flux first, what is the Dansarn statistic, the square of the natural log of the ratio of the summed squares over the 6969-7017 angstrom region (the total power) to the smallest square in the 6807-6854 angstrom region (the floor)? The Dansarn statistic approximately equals 8.21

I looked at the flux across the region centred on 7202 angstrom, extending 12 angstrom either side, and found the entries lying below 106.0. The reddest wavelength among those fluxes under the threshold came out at 7208.58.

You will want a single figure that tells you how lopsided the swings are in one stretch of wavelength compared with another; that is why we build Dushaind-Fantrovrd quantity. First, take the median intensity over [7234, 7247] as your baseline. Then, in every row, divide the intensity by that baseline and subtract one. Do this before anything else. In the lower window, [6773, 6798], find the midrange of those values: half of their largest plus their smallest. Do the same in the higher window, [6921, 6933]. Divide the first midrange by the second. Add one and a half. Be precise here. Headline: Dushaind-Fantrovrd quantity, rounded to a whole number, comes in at 4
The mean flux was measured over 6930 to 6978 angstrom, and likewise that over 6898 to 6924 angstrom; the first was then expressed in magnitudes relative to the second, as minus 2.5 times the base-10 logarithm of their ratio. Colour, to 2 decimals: -0.03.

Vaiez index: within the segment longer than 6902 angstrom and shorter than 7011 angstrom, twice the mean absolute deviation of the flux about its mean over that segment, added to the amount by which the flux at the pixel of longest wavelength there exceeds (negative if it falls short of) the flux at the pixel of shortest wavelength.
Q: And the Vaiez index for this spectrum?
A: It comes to 11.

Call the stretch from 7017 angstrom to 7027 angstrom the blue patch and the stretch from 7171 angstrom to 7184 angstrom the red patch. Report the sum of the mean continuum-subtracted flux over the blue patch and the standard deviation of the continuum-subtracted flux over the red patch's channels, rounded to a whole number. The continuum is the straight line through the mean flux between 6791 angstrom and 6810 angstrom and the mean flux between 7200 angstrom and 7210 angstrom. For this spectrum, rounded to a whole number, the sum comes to 1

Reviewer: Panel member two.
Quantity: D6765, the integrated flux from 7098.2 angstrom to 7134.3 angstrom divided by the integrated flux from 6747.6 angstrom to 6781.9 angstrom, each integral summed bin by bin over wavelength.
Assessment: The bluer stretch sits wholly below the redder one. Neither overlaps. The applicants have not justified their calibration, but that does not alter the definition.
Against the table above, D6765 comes 1.01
